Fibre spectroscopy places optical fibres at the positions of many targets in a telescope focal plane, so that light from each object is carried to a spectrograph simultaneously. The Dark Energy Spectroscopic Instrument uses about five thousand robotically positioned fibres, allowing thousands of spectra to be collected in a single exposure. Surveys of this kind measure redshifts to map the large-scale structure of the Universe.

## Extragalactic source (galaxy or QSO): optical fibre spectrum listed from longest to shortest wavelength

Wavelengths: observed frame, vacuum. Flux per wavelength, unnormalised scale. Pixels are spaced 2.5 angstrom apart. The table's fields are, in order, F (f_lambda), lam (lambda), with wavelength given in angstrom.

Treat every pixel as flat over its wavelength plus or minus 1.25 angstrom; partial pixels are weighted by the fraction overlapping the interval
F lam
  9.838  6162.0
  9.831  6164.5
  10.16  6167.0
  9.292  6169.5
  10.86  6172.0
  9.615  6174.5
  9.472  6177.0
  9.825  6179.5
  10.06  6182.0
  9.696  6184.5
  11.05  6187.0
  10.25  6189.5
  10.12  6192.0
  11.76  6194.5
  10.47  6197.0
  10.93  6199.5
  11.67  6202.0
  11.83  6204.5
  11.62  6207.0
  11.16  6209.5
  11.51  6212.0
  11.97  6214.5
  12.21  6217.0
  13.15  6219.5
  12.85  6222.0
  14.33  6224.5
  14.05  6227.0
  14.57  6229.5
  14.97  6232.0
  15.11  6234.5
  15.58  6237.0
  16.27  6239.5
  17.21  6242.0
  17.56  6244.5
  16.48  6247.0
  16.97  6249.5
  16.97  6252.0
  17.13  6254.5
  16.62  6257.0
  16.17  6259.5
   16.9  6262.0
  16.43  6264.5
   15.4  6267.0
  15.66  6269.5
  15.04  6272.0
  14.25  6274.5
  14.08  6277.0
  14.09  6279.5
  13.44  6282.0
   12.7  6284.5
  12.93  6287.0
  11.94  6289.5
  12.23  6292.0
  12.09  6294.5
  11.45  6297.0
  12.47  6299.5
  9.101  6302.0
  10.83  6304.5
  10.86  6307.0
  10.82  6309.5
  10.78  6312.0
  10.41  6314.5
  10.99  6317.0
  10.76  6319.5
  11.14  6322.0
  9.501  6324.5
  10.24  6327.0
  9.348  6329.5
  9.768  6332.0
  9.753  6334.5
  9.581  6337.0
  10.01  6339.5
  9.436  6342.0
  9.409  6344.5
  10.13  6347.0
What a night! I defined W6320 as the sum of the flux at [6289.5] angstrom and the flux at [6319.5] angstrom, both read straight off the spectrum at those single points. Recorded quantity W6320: 23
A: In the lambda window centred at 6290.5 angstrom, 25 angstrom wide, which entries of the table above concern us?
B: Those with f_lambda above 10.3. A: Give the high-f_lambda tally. 9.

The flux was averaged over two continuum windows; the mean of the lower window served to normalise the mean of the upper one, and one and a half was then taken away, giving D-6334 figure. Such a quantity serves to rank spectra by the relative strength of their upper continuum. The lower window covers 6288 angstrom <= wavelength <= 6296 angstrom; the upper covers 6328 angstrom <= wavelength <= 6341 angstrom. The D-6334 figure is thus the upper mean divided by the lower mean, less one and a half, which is -0.70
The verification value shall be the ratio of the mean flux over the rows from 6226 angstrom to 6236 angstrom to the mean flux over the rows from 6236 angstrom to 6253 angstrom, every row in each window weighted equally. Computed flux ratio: 0.88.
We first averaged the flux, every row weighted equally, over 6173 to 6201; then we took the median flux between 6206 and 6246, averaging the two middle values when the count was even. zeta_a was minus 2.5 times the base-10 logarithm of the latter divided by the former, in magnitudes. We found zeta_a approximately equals -0.35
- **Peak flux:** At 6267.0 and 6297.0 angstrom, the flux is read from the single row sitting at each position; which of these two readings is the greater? 15.4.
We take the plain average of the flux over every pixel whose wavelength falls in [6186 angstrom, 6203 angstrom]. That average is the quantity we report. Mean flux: 10.9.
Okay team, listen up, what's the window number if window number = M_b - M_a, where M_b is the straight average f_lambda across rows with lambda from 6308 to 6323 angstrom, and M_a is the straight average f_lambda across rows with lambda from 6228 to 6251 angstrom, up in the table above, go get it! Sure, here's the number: -5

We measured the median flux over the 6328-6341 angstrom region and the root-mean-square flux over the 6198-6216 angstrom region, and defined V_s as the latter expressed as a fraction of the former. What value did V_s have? 1.18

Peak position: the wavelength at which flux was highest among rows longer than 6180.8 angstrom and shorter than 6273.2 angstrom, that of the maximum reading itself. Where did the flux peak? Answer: 6244.5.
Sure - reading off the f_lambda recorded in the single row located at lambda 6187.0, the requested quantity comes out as 11.05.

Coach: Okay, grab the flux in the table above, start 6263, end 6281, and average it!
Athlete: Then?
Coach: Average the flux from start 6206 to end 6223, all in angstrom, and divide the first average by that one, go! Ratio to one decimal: 1.2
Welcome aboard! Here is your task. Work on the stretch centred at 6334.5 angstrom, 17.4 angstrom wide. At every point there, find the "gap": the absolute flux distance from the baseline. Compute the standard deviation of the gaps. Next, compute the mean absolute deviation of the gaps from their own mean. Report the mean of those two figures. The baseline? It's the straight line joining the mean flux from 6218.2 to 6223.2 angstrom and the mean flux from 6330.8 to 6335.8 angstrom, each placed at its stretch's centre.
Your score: 0.19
